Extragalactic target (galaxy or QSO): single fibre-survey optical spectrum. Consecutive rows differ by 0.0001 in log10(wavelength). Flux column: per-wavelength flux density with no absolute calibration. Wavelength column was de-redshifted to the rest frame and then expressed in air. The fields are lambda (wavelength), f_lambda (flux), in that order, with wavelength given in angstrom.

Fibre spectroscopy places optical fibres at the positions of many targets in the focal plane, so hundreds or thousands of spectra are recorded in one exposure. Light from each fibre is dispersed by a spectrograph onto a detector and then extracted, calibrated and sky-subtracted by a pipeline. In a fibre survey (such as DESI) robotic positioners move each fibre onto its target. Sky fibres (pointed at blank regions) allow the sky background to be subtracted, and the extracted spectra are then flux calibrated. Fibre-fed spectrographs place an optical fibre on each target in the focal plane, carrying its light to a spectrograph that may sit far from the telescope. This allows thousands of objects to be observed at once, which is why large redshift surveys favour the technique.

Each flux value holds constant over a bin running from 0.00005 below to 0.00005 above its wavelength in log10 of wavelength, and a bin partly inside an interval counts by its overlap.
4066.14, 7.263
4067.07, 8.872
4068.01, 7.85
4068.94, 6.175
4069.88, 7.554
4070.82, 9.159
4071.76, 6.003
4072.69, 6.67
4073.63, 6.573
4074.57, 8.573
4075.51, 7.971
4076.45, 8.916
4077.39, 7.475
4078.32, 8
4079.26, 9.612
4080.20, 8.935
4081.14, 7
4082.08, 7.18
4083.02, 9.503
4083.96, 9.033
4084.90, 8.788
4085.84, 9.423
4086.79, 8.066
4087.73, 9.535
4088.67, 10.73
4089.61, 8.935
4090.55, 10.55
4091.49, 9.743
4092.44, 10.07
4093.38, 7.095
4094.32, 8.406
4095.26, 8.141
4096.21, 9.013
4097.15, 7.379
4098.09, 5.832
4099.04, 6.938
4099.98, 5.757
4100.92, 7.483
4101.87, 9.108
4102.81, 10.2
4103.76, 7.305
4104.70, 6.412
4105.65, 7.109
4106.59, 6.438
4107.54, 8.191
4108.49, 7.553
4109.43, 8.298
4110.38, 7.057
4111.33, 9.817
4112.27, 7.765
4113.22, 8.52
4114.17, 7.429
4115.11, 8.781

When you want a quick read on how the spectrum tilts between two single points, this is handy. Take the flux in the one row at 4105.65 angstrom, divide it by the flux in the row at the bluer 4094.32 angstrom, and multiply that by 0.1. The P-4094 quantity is 0.085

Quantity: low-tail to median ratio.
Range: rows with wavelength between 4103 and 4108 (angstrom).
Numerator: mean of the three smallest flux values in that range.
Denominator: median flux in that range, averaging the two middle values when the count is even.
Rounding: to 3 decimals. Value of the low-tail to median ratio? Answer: 0.936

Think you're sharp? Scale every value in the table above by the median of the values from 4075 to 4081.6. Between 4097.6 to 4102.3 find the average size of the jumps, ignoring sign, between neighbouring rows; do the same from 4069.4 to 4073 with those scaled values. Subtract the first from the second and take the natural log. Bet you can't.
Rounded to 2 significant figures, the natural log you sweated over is -3.0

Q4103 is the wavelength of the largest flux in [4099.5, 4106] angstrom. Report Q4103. 4102.81 angstrom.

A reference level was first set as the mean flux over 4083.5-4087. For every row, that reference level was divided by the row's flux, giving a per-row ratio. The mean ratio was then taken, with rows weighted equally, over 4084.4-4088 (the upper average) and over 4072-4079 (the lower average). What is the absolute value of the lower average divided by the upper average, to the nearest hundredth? 1.17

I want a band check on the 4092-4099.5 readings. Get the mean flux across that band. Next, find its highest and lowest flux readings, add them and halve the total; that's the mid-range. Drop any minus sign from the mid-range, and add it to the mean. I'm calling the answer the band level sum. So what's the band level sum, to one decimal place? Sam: 15.8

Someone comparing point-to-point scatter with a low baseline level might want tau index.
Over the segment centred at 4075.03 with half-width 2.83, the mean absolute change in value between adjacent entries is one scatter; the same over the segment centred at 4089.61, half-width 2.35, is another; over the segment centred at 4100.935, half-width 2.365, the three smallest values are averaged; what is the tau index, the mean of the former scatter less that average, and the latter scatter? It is -2.18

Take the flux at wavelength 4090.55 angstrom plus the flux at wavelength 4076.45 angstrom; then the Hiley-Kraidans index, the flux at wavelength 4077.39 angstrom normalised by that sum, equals 0.38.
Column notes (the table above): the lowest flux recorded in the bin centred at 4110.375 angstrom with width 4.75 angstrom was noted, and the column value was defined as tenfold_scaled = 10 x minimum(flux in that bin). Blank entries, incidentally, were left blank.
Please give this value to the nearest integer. 71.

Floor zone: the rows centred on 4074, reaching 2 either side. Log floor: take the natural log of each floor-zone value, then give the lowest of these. 1.88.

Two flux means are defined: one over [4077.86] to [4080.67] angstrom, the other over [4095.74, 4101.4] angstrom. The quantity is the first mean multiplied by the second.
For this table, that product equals 63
